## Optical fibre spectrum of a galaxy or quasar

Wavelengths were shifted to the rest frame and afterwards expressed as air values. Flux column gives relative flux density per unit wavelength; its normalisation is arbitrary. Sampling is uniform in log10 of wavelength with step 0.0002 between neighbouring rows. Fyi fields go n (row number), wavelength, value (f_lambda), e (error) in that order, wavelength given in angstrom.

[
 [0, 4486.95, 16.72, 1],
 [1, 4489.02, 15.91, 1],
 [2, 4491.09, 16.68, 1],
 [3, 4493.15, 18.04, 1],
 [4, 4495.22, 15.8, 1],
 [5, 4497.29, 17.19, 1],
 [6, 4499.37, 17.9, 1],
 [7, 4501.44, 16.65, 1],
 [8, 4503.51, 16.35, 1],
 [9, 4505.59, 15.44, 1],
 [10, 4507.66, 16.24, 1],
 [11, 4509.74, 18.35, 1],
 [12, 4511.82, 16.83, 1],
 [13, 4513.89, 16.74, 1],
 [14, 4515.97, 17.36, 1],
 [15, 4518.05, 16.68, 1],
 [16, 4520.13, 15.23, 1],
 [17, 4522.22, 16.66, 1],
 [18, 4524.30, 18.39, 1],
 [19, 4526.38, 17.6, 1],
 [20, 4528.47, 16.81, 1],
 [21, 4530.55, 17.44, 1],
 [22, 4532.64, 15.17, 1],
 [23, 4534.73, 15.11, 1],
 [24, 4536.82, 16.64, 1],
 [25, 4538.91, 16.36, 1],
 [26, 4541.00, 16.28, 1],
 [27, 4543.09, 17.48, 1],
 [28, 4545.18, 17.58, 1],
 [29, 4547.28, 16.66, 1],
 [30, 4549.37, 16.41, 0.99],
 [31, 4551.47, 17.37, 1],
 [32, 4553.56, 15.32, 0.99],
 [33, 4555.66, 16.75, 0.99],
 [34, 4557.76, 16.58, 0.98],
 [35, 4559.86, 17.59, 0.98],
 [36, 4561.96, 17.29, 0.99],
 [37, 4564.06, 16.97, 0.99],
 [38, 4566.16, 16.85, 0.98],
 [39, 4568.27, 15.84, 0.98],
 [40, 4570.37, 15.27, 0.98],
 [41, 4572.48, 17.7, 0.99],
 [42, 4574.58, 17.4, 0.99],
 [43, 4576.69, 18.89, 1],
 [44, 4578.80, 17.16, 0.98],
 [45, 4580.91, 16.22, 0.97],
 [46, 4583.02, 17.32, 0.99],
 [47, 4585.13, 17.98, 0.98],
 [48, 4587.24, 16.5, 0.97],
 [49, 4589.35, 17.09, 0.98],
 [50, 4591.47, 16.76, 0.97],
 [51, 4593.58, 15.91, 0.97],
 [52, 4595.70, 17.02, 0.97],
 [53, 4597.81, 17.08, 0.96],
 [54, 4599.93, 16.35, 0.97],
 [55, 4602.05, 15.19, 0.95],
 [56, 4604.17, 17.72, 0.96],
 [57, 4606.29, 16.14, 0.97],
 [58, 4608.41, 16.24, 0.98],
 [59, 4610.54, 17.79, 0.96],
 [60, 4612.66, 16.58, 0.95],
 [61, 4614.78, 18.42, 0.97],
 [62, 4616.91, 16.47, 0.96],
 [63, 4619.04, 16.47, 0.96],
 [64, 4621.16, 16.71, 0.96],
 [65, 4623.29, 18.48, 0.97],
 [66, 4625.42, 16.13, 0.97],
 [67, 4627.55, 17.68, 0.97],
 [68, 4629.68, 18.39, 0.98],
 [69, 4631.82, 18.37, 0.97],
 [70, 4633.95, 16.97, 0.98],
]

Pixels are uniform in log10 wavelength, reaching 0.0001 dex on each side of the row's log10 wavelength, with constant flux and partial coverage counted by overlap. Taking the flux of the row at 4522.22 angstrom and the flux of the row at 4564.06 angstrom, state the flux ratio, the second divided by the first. 1.02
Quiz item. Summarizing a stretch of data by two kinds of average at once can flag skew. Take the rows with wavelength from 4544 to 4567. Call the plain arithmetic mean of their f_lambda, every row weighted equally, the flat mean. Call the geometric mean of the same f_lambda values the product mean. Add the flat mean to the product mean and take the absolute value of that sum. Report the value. 33.7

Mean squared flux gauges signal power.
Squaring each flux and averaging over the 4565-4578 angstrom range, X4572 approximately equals 290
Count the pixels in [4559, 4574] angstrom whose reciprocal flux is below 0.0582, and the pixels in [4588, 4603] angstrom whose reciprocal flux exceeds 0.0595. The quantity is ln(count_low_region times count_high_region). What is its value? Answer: 2.5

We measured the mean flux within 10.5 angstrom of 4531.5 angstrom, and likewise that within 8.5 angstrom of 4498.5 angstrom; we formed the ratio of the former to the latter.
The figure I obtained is 0.99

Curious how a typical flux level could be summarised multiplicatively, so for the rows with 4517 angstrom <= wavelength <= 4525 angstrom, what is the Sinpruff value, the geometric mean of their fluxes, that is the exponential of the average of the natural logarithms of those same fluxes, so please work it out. 16.7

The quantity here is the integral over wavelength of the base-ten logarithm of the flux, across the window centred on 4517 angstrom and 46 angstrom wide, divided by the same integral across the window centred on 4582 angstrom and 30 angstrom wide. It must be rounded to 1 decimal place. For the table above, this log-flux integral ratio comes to 1.5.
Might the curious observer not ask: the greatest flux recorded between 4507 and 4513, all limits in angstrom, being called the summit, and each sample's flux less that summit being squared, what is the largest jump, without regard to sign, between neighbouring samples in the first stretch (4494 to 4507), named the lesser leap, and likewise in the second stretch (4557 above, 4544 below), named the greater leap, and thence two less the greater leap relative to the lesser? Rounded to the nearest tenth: 0.4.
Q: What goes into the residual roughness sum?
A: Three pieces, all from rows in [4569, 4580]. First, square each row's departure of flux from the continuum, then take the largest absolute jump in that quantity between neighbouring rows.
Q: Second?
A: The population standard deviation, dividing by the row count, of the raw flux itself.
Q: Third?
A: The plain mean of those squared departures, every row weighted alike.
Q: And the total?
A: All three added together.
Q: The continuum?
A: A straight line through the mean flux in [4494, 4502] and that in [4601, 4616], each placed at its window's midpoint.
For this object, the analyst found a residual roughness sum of 7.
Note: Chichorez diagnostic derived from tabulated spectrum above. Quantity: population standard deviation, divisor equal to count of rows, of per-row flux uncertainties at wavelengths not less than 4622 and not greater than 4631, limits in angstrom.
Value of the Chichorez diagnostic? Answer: 0.0043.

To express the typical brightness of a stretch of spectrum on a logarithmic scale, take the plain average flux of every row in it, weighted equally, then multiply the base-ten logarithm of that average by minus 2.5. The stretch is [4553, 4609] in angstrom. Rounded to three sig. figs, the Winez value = -3.06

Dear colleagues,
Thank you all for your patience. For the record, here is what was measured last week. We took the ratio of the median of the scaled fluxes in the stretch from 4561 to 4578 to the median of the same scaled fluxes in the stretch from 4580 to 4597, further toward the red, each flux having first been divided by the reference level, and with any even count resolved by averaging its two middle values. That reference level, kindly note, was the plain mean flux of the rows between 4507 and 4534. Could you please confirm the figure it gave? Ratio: 1.01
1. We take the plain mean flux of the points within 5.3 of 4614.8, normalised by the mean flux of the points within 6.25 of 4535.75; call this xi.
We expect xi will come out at 1.06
